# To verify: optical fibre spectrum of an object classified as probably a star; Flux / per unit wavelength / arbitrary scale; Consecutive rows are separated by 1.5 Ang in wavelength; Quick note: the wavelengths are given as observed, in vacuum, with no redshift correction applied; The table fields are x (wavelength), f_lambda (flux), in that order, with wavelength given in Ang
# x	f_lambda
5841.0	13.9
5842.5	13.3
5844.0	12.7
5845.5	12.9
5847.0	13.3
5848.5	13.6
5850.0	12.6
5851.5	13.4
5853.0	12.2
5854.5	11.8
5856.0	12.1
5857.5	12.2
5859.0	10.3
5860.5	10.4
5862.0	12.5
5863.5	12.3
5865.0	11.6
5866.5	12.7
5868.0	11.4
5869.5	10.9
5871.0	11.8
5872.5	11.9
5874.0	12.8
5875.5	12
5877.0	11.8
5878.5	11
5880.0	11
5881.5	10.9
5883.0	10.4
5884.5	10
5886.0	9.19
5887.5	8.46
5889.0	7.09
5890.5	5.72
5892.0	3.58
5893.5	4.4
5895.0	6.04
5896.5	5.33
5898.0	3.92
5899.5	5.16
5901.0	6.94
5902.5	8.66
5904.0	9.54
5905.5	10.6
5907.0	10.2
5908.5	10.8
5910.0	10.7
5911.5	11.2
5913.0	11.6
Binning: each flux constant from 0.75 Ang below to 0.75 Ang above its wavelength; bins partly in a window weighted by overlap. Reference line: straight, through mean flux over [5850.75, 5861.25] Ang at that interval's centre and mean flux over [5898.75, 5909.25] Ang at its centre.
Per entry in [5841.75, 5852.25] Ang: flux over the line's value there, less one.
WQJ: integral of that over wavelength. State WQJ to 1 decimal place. 0.7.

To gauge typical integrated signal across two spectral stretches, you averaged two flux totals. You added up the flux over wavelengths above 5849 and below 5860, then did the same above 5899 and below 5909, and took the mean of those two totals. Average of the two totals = 73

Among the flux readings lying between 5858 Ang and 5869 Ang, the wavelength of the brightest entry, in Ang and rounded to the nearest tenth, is 5866.5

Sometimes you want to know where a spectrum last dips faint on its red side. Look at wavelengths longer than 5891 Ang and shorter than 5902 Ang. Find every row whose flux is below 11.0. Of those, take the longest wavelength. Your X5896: 5901.0 Ang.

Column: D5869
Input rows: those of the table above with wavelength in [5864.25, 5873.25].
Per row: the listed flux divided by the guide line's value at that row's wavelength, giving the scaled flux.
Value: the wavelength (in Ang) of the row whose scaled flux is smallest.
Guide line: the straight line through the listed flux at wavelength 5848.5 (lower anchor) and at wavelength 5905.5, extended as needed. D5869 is 5869.5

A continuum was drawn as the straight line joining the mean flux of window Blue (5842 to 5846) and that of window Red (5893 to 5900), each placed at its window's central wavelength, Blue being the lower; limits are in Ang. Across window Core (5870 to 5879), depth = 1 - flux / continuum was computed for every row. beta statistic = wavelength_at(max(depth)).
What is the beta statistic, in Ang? 5871.0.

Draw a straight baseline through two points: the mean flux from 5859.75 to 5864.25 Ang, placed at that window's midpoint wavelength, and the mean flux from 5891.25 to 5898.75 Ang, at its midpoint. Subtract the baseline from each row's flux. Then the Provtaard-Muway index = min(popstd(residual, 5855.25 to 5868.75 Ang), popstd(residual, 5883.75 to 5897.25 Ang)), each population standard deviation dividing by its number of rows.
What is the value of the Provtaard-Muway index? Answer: 1.27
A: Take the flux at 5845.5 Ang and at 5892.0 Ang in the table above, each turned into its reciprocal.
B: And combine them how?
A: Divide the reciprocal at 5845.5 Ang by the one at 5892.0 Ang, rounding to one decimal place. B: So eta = 0.3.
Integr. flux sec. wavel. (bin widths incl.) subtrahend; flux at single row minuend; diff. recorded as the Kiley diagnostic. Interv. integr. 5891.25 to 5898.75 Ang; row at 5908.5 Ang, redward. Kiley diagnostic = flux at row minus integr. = -24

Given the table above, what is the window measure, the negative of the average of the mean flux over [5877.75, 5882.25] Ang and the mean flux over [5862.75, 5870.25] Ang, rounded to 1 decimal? -11.4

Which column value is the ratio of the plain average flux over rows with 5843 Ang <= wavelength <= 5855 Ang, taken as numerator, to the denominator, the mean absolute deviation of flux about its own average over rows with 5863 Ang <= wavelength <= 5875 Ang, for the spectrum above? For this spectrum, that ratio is 25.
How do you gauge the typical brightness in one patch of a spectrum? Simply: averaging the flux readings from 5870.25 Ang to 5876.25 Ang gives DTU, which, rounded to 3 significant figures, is 12.1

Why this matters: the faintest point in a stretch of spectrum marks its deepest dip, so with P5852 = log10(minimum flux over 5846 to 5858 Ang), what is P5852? 1.07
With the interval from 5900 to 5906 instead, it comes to 0.84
